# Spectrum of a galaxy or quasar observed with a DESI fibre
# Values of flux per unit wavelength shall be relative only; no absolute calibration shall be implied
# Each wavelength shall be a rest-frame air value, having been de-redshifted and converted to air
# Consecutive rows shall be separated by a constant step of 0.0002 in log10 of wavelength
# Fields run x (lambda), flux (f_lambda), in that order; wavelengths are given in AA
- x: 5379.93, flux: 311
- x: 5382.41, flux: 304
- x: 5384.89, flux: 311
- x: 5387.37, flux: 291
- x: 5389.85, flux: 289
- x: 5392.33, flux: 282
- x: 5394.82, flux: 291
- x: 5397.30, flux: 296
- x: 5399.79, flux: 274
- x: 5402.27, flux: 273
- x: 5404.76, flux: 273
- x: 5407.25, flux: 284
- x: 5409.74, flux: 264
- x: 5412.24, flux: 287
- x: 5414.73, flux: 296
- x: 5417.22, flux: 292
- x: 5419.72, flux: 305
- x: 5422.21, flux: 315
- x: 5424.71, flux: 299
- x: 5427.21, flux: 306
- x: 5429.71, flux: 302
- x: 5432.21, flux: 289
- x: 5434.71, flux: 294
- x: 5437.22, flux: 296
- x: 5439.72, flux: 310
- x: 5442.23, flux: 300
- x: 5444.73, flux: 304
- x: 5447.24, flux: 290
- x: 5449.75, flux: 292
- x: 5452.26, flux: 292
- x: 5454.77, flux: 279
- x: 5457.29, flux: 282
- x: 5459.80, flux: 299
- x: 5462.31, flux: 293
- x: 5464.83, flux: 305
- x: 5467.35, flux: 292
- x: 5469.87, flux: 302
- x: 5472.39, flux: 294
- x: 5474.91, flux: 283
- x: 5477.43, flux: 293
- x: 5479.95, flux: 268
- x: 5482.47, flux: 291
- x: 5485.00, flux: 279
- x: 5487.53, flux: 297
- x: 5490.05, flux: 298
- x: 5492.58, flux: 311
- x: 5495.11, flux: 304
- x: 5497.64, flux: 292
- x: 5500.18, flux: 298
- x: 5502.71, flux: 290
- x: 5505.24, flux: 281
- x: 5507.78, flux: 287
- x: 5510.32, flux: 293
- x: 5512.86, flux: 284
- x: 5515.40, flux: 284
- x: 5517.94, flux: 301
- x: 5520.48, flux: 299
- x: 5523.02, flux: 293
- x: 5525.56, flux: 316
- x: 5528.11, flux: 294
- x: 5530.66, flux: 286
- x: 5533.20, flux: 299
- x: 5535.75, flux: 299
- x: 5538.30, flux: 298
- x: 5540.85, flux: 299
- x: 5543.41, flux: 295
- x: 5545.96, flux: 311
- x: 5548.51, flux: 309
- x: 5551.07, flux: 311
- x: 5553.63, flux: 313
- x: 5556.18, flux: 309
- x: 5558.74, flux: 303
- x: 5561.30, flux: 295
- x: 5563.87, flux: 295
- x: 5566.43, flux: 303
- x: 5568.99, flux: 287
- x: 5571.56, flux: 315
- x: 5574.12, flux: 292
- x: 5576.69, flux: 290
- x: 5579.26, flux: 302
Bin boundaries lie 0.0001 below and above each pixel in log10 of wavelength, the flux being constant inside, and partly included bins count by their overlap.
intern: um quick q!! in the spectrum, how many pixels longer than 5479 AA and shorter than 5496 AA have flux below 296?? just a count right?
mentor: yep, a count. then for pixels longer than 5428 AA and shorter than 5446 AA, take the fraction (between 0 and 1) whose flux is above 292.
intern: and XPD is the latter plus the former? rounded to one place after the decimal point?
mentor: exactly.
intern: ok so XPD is 3.9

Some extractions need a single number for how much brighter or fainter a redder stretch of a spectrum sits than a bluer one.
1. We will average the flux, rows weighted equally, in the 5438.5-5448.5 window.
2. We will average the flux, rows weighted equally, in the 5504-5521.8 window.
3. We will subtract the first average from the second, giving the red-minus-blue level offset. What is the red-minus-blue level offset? -11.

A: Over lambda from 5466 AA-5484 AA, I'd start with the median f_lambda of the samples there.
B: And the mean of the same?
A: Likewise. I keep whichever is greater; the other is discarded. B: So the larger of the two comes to 292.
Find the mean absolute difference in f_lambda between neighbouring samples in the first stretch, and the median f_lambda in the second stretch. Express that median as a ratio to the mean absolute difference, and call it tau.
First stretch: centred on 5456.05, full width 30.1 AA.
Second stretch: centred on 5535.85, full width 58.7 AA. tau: 35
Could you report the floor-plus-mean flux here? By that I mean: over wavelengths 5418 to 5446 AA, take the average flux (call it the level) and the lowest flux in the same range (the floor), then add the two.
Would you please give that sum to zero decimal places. 591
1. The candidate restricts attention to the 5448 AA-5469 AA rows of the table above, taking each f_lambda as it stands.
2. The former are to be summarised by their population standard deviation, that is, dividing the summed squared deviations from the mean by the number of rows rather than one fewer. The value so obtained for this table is 7.8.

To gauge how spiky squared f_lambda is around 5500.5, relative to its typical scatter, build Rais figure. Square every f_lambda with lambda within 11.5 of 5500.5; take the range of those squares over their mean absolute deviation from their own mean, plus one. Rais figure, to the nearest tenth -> 5.3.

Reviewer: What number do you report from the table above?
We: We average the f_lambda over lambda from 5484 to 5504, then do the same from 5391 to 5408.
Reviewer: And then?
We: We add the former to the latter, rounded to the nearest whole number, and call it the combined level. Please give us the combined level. 578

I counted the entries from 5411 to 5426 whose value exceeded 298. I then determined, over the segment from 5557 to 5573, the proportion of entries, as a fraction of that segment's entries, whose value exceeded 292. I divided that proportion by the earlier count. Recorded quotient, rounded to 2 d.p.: 0.28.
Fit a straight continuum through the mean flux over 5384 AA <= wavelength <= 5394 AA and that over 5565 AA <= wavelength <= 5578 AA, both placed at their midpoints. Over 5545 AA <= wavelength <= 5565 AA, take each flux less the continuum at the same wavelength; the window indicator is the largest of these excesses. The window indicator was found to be 16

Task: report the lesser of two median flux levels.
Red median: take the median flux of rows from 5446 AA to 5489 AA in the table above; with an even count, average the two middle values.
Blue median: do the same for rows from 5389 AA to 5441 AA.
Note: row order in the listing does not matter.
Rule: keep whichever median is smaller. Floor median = 292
